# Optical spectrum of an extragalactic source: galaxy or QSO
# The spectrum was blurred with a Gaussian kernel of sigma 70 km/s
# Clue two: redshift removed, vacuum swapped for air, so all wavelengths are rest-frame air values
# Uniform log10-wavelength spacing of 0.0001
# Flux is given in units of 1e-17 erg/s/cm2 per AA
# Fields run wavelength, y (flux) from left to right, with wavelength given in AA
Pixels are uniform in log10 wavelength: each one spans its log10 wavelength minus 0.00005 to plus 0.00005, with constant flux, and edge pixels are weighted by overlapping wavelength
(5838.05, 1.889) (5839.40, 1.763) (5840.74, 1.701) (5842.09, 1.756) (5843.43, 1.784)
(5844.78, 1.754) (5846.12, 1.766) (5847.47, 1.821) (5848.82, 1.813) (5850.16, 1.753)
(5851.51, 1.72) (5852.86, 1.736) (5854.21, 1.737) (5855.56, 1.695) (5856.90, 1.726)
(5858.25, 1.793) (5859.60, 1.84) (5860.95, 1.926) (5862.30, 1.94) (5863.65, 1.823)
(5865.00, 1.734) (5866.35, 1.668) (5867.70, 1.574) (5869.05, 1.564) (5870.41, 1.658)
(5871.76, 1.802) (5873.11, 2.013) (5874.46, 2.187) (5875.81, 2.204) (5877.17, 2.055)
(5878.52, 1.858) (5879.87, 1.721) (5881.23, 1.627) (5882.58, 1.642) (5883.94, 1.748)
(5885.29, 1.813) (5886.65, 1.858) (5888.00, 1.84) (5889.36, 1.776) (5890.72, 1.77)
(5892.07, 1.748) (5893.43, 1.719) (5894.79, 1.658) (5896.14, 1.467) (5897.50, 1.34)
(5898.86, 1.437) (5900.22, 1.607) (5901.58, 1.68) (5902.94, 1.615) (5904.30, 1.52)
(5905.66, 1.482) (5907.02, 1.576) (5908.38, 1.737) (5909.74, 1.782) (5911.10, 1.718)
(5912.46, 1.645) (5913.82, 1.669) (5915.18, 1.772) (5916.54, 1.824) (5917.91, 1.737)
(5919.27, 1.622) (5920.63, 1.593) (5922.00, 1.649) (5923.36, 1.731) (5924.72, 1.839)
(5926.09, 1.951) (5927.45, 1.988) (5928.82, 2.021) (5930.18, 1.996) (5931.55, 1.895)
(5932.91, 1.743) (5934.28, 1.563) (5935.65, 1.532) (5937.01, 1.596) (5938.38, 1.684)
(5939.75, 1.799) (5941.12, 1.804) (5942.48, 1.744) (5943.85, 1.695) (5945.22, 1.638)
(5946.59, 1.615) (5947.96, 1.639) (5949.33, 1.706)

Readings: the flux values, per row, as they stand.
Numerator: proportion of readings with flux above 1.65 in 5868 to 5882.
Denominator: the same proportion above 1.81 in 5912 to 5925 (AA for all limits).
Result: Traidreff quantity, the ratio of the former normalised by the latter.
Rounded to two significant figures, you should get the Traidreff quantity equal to 4.0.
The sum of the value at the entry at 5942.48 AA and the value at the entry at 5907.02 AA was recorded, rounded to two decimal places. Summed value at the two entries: 3.32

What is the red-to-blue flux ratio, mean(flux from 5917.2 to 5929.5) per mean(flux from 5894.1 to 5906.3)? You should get 1.17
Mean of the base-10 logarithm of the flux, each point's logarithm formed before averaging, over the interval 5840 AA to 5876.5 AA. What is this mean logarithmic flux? 0.25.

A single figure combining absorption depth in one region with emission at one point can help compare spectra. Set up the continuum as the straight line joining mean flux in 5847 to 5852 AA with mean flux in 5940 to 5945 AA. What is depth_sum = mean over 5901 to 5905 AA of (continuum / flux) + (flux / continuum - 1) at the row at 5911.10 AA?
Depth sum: 1.08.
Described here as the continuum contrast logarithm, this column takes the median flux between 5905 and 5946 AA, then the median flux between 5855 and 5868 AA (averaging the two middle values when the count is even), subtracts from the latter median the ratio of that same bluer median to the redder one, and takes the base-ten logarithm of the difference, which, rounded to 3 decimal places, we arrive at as -0.127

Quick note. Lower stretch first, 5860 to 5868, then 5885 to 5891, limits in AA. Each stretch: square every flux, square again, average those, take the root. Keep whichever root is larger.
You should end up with 3.28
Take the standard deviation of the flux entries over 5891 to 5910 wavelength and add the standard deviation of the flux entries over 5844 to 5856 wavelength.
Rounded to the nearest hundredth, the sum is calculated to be 0.17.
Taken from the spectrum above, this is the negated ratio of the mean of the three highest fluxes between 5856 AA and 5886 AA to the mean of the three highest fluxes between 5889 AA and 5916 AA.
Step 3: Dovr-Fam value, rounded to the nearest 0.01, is -1.21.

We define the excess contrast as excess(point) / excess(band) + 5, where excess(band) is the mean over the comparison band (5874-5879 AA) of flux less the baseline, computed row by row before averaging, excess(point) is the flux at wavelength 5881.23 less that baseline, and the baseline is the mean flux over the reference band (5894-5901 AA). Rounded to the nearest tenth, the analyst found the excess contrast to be 5.2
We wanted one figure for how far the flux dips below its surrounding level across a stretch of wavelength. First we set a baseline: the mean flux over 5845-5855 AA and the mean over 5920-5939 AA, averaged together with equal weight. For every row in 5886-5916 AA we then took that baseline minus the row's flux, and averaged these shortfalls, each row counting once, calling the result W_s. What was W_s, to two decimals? 0.11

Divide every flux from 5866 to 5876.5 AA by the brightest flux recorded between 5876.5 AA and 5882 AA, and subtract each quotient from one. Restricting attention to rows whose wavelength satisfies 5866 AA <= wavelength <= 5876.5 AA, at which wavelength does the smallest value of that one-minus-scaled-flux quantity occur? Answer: 5875.81 AA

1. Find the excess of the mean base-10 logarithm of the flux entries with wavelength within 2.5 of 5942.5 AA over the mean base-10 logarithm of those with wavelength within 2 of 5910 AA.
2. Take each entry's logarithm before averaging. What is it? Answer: 0.000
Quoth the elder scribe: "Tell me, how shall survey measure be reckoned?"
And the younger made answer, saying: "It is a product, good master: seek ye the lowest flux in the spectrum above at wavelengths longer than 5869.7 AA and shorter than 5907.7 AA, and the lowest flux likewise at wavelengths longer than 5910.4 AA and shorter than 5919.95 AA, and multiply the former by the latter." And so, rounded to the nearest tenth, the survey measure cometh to 2.2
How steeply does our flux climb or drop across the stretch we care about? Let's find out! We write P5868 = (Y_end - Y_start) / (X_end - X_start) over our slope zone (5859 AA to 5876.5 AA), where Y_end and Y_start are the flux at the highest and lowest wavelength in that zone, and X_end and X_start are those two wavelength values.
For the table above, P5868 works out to 0.022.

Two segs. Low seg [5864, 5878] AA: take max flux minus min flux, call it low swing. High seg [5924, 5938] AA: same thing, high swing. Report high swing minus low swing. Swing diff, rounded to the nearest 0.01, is -0.15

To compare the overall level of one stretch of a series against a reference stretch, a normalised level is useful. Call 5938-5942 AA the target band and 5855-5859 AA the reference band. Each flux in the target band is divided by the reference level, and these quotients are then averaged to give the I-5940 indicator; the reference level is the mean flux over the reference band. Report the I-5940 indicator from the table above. 1.01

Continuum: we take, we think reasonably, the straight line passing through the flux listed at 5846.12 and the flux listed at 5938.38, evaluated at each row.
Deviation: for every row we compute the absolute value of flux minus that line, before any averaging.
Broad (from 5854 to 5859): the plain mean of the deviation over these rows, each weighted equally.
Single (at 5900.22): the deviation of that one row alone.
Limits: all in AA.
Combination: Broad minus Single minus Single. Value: -0.18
